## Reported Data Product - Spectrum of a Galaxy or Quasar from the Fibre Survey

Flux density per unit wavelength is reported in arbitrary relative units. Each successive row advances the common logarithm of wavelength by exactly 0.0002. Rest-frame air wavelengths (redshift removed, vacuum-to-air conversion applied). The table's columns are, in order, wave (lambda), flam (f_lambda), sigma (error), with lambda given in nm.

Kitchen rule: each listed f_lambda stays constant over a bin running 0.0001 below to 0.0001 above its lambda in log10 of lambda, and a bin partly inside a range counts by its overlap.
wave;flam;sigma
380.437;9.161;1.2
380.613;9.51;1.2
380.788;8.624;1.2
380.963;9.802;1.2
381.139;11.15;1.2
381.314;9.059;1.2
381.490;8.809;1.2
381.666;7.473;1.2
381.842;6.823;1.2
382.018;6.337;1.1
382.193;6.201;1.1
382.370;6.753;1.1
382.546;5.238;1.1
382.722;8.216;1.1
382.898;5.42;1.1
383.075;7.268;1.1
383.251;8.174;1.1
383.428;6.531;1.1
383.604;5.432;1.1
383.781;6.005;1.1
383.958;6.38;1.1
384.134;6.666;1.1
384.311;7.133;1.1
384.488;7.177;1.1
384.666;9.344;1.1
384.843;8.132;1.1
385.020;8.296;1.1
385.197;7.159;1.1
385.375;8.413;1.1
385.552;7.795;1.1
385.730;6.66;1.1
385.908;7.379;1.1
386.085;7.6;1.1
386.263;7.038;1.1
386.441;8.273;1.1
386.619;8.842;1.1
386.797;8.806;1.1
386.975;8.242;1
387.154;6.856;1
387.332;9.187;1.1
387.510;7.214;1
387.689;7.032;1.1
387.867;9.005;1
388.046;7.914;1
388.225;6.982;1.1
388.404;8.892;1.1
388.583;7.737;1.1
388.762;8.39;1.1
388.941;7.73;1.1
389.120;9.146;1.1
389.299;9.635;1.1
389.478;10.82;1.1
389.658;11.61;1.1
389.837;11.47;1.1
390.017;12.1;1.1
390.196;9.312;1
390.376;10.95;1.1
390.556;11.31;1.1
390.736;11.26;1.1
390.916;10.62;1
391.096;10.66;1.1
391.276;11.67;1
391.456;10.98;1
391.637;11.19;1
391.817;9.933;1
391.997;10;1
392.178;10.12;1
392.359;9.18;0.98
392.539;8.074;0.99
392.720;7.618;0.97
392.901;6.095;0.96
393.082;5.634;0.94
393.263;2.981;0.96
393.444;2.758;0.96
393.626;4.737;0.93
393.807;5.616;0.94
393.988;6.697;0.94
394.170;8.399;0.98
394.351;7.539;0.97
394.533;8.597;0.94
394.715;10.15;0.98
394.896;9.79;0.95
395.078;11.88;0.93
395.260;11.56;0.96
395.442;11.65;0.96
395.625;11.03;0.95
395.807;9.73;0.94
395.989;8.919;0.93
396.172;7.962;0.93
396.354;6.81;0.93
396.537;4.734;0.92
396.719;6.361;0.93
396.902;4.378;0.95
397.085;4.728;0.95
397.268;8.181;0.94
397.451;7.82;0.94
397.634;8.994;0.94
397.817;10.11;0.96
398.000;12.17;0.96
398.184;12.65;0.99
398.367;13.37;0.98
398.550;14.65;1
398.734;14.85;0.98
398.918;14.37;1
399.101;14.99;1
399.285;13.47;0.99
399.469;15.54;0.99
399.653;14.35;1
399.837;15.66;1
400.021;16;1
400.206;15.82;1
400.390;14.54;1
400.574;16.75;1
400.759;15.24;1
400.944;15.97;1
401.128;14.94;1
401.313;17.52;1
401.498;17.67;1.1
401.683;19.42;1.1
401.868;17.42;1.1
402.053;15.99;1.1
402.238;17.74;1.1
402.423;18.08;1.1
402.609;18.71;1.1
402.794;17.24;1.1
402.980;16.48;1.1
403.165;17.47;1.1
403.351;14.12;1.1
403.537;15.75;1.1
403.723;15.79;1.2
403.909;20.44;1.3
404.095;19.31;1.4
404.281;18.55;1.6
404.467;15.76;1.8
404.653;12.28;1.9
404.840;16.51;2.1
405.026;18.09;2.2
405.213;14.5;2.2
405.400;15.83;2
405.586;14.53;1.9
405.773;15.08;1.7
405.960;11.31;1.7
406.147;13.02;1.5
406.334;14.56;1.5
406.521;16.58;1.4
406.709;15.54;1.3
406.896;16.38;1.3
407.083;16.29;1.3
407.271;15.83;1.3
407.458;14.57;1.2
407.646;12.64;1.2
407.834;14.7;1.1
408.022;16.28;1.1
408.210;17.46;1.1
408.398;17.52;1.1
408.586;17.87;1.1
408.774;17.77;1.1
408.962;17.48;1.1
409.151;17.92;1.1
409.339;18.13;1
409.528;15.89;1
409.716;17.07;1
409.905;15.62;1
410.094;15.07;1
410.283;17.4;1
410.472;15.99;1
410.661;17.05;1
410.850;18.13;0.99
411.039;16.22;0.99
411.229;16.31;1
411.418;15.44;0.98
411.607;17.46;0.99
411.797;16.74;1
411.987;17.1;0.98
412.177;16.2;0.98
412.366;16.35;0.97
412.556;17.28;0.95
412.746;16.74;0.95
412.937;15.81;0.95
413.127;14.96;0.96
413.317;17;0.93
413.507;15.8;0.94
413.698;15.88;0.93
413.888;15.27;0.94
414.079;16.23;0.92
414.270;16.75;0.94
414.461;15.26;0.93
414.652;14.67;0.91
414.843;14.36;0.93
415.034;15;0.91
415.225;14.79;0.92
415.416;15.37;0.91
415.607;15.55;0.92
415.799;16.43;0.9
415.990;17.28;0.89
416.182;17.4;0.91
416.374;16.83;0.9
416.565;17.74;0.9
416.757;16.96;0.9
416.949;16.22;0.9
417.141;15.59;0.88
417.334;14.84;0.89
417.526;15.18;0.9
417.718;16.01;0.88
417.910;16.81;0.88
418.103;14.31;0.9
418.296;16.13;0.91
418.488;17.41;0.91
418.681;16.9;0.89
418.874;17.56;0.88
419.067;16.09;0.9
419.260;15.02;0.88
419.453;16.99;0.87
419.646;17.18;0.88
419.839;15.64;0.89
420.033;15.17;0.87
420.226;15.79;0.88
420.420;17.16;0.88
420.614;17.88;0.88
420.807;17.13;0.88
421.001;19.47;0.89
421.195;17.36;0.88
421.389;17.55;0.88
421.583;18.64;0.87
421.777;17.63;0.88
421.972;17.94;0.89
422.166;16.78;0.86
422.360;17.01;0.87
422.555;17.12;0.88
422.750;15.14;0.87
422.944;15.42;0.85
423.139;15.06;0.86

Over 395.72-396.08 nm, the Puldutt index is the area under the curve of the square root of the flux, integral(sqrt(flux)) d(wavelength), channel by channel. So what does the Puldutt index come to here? 1.1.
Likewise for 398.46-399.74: 4.9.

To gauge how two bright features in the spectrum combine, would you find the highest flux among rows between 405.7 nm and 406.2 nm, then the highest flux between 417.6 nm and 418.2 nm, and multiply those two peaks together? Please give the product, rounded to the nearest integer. 253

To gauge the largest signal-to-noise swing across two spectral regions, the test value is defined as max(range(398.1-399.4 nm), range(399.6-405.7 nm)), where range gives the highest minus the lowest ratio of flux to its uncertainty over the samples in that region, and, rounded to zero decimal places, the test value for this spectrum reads 11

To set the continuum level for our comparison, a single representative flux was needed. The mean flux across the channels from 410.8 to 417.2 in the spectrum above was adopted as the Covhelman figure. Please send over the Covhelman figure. 16.2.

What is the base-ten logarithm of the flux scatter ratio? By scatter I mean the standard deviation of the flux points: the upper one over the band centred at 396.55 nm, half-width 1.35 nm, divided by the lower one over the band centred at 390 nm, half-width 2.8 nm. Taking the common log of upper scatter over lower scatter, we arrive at 0.19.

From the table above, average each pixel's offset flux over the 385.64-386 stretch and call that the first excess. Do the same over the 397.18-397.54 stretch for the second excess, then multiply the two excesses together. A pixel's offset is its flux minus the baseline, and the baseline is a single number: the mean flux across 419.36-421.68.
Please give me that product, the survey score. 93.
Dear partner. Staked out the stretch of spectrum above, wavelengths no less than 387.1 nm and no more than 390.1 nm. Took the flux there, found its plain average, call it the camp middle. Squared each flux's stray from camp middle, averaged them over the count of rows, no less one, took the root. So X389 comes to 1.7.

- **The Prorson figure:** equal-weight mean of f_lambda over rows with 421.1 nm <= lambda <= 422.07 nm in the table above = 17.82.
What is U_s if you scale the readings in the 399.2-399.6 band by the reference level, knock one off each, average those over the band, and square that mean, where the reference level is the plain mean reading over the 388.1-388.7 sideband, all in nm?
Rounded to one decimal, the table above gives 0.7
